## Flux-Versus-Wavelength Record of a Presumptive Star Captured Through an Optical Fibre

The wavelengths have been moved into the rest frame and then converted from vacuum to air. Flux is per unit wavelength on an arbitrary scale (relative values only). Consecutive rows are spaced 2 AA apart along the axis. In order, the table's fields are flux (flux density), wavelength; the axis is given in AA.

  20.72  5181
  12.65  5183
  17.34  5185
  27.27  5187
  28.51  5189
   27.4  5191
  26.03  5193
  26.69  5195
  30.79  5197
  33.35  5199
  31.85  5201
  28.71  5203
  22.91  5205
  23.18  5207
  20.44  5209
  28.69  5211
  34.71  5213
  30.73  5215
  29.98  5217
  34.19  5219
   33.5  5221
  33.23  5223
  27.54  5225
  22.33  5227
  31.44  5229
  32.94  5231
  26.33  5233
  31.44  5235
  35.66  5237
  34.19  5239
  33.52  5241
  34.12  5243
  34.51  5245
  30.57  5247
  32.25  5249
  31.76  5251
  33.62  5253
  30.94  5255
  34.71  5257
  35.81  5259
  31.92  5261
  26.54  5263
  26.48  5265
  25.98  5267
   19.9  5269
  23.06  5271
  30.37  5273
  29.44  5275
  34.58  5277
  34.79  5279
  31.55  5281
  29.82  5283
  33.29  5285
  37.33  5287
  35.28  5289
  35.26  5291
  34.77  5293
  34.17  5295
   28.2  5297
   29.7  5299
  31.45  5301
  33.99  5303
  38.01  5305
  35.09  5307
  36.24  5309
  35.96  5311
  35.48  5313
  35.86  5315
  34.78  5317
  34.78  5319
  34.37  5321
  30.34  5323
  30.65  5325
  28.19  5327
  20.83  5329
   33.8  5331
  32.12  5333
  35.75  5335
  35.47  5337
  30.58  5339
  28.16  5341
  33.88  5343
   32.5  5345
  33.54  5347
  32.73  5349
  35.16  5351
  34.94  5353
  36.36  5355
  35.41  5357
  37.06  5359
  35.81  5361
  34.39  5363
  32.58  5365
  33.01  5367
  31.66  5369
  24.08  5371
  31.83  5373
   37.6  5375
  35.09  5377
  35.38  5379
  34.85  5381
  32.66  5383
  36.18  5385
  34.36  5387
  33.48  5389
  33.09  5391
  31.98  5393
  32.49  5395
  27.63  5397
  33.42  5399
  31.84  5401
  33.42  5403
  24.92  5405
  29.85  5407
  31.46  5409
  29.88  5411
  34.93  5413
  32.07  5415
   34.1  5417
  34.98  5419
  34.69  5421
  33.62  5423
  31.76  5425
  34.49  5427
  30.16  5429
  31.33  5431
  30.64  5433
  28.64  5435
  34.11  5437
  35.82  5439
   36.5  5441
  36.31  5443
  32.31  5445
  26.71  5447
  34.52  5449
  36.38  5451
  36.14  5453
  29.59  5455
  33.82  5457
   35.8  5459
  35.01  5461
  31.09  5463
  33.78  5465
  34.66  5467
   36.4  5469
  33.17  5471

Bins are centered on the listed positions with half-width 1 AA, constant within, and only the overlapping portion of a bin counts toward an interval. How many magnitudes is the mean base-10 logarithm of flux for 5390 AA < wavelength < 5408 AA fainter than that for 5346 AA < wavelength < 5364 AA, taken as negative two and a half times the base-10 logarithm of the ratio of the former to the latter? 0.04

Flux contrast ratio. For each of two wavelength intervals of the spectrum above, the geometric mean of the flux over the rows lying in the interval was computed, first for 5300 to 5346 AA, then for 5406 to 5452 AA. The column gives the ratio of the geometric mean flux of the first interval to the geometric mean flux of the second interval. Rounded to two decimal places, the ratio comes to 1.00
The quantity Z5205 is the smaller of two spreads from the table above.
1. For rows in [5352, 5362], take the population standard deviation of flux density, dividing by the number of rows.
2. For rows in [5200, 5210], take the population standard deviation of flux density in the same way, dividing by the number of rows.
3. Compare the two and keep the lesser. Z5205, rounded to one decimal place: 0.7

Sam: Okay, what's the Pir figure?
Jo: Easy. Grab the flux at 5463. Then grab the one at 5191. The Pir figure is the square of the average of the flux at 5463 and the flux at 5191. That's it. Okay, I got 855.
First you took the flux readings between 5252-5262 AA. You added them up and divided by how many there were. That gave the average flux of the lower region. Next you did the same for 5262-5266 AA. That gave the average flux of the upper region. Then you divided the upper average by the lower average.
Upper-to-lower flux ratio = 0.79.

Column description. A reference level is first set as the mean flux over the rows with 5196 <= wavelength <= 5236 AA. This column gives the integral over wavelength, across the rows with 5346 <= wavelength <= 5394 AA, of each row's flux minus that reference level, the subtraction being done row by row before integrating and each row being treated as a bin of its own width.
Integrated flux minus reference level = 215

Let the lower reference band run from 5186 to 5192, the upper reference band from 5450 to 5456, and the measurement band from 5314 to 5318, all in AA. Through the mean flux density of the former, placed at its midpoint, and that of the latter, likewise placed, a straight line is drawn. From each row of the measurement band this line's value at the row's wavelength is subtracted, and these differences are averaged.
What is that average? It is 4.6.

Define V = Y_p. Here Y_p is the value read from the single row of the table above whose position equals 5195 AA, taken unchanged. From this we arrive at 26.69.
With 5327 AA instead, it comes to 28.19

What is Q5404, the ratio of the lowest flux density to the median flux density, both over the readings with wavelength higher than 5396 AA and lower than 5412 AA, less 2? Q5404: -1.19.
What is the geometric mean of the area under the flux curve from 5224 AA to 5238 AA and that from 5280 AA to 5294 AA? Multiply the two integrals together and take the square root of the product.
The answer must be 444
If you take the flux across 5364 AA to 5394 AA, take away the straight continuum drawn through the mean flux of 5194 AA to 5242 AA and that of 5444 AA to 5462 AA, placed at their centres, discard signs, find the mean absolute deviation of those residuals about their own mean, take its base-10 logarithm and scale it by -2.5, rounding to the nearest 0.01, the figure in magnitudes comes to -0.58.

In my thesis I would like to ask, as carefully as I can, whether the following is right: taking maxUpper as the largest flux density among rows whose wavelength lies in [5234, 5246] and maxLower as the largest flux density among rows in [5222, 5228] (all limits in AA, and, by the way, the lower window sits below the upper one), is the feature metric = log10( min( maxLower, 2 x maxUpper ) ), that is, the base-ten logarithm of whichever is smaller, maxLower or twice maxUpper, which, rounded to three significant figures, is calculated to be 1.52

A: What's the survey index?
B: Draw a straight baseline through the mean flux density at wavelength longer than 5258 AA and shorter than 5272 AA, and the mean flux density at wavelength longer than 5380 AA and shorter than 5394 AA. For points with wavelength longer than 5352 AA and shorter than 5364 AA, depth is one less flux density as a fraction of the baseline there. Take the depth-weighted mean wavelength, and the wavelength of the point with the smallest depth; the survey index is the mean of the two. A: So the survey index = 5358.3 AA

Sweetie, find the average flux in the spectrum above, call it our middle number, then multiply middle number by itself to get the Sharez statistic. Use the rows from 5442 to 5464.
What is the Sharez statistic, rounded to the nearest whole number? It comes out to 1117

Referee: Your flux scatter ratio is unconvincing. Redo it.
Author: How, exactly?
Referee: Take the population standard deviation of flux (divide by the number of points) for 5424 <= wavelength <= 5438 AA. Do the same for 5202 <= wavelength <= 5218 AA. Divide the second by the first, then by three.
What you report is 0.77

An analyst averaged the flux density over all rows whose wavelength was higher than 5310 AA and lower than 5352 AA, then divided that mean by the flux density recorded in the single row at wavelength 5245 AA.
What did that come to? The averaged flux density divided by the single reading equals 0.95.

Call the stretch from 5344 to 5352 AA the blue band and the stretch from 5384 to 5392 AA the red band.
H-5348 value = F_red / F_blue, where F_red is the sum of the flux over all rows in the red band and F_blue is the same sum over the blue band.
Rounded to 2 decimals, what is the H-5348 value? 1.02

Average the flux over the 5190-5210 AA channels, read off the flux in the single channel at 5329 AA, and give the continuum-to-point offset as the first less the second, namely 6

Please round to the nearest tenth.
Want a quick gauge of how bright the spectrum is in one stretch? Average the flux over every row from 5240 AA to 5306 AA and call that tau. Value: 31.7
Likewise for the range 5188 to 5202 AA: 29.2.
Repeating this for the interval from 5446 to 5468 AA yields 33.4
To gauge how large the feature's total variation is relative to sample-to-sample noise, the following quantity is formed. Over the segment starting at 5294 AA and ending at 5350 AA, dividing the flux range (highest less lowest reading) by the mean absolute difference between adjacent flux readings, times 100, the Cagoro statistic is 649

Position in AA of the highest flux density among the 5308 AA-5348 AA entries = 5309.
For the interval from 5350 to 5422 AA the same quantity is 5375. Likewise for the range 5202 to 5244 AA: 5237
